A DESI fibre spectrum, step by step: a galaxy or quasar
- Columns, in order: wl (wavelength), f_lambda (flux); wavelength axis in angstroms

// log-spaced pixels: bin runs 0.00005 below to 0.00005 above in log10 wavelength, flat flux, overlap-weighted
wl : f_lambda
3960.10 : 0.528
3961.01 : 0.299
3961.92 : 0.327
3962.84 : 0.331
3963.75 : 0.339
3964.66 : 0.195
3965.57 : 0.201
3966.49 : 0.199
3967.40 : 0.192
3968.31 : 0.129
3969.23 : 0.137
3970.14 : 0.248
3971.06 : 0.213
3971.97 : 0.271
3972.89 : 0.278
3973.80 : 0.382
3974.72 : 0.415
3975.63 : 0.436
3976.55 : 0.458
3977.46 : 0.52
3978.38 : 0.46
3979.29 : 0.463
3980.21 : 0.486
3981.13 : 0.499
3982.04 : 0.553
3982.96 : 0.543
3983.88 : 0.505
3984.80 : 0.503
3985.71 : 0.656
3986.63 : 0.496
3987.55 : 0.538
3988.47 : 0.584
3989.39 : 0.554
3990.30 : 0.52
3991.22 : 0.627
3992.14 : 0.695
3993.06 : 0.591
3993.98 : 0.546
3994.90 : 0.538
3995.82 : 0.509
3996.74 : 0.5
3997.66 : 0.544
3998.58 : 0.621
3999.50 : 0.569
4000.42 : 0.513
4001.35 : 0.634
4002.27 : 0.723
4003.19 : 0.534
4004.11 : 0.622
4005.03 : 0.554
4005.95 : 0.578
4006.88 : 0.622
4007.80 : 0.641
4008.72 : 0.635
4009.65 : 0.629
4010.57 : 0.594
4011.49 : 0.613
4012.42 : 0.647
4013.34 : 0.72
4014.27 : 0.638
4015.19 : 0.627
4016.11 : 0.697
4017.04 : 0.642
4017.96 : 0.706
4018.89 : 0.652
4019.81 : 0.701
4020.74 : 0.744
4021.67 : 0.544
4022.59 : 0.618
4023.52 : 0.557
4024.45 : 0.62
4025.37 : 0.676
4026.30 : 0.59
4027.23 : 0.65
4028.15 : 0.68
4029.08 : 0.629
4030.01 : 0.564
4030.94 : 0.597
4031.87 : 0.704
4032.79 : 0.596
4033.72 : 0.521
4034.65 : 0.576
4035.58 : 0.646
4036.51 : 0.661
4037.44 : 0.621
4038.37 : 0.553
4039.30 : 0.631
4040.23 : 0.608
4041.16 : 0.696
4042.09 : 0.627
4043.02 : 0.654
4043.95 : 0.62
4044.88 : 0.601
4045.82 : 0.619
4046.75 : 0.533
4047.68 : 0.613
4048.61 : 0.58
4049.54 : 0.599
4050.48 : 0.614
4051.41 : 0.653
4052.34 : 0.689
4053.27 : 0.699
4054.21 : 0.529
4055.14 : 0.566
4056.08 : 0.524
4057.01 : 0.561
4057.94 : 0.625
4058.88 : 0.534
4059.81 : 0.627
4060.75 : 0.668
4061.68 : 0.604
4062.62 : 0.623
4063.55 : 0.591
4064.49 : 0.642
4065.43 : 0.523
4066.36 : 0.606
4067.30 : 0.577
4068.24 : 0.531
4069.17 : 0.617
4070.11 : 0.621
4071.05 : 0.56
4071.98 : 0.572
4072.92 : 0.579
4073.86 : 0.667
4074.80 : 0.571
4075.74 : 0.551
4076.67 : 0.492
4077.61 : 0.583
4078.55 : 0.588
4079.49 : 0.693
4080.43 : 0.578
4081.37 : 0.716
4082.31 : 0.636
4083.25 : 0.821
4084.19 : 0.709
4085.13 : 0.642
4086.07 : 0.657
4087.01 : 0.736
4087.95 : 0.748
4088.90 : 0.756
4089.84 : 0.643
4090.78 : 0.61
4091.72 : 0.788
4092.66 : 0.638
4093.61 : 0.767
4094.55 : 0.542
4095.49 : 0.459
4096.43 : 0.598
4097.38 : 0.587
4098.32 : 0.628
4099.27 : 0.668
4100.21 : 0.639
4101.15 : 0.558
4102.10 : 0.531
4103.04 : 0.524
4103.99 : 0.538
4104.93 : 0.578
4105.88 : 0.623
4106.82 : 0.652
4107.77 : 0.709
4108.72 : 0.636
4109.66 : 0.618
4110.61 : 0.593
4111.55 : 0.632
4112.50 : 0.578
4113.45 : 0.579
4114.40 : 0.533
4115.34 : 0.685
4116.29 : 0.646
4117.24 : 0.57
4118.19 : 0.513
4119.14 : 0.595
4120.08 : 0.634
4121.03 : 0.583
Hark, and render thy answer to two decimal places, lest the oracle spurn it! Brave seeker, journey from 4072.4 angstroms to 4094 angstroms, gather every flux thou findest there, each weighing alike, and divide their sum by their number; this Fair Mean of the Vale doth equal 0.66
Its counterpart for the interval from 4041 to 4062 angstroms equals 0.61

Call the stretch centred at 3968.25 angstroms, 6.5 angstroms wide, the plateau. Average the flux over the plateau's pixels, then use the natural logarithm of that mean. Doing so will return -1.67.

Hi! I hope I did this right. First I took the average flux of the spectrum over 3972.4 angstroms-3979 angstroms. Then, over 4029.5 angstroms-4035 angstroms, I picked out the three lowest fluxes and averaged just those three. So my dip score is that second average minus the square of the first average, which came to 0.38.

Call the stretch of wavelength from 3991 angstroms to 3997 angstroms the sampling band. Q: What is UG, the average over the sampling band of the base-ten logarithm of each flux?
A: -0.245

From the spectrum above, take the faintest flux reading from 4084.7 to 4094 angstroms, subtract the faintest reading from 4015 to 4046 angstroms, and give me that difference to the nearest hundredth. 0.09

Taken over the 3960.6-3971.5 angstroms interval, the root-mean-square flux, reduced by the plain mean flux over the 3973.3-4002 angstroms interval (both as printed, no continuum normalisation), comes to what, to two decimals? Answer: -0.29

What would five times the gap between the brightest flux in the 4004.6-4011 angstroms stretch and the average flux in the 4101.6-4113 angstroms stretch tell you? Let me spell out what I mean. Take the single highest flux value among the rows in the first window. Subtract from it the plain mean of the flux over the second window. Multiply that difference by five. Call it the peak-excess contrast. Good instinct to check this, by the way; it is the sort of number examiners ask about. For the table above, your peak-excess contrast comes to 0.2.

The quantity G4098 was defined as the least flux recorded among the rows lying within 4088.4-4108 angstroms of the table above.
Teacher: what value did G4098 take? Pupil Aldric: 0.459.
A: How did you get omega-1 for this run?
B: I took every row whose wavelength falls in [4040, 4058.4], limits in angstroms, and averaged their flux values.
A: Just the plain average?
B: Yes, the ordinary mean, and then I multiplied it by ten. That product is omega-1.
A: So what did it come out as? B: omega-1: 6.11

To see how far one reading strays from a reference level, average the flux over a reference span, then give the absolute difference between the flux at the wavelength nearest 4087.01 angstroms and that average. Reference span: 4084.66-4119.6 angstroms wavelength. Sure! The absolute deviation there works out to 0.11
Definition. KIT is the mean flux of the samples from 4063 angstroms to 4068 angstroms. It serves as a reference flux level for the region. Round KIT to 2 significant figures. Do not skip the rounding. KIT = 0.59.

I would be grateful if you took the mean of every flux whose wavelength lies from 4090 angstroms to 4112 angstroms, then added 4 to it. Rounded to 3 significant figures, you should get 4.61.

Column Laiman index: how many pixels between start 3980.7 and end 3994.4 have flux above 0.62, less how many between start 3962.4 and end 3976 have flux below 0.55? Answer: -12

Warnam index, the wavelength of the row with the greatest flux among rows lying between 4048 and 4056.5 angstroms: 4053.27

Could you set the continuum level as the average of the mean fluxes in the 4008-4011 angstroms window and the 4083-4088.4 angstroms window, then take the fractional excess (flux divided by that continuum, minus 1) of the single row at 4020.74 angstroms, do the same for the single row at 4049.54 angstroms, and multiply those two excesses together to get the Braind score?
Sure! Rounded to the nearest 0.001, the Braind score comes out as -0.012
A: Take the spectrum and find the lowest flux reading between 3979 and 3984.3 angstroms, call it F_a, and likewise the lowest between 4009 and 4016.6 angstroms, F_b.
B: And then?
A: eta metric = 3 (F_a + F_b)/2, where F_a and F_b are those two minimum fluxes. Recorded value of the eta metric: 1.6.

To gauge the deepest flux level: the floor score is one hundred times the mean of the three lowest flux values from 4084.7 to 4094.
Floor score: 63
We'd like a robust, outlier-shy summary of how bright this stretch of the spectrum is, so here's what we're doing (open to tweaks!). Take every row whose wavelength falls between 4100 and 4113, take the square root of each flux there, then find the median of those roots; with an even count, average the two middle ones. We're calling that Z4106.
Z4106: 0.778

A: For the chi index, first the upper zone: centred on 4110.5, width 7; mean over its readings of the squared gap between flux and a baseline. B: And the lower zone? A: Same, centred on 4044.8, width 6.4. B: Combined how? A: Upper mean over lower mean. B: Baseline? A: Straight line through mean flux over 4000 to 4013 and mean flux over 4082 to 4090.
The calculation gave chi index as 4.3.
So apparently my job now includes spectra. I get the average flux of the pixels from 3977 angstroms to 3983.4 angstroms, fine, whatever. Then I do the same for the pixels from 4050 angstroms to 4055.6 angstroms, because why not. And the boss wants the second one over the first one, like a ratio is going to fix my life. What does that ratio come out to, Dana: 1.24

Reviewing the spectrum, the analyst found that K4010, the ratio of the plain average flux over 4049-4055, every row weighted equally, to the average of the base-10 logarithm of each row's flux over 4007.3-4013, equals -3.1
